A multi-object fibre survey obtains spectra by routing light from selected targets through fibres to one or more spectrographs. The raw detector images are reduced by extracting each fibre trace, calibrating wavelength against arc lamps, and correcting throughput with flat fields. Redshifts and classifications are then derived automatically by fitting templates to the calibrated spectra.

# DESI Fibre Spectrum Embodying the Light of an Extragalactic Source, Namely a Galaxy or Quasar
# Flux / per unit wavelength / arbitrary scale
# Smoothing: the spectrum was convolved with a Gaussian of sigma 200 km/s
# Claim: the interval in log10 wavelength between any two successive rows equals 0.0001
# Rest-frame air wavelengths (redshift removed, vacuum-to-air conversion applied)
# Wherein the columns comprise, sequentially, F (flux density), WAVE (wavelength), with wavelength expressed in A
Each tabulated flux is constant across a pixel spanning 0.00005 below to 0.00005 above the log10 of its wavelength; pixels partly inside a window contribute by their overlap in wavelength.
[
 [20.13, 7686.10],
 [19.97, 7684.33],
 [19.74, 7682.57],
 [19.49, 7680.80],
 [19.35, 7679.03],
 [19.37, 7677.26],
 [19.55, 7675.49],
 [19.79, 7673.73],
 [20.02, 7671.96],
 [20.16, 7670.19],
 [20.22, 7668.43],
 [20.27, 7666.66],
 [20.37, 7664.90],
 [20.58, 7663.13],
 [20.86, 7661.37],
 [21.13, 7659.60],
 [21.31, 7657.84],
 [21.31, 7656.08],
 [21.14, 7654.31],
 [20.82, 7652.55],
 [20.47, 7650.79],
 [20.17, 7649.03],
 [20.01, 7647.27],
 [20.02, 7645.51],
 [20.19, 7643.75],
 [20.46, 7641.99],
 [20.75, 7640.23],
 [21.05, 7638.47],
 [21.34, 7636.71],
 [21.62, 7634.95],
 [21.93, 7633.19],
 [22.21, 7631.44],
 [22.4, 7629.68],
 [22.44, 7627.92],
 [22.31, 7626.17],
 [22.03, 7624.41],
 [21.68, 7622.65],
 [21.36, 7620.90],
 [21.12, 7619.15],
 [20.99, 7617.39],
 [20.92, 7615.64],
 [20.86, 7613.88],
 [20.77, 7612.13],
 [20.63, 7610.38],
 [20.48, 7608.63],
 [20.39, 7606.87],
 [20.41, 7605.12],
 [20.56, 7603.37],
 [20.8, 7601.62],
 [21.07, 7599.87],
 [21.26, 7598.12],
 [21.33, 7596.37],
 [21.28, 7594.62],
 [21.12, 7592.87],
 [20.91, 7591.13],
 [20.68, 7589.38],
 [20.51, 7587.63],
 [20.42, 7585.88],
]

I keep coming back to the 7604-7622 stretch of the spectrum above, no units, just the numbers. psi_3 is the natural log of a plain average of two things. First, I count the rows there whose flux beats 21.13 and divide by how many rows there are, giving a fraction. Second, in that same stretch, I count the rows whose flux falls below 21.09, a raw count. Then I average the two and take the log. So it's 1.40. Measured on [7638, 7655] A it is 1.52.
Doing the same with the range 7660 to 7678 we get 1.61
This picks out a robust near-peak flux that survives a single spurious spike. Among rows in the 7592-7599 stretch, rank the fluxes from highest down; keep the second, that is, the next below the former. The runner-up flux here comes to 21.28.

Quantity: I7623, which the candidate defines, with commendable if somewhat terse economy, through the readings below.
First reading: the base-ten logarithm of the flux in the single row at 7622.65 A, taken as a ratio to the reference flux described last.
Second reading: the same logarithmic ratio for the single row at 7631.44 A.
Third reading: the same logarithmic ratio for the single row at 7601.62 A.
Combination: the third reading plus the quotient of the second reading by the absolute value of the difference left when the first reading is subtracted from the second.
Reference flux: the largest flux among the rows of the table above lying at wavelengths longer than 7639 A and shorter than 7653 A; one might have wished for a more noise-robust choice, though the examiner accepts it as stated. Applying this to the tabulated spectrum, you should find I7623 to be 2.7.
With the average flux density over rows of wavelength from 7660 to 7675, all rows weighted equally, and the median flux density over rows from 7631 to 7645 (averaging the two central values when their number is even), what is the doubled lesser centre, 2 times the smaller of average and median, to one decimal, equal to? 40.6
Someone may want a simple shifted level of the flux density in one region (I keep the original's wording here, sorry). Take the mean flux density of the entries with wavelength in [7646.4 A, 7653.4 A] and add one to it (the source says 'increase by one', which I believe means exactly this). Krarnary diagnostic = 21.4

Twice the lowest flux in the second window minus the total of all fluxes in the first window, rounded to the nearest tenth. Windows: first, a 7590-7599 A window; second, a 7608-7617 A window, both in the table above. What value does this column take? -64.9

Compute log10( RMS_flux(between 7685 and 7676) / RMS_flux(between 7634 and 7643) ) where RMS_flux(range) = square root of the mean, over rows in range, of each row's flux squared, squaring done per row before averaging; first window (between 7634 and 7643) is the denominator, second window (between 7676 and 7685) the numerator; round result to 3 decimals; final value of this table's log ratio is -0.031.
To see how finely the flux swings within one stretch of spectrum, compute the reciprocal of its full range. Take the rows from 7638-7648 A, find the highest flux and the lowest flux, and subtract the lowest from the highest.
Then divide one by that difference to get 0.96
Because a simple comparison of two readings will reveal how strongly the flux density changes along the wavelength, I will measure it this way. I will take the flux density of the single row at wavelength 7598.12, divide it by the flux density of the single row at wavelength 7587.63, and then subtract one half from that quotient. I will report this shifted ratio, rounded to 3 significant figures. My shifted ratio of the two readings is 0.537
